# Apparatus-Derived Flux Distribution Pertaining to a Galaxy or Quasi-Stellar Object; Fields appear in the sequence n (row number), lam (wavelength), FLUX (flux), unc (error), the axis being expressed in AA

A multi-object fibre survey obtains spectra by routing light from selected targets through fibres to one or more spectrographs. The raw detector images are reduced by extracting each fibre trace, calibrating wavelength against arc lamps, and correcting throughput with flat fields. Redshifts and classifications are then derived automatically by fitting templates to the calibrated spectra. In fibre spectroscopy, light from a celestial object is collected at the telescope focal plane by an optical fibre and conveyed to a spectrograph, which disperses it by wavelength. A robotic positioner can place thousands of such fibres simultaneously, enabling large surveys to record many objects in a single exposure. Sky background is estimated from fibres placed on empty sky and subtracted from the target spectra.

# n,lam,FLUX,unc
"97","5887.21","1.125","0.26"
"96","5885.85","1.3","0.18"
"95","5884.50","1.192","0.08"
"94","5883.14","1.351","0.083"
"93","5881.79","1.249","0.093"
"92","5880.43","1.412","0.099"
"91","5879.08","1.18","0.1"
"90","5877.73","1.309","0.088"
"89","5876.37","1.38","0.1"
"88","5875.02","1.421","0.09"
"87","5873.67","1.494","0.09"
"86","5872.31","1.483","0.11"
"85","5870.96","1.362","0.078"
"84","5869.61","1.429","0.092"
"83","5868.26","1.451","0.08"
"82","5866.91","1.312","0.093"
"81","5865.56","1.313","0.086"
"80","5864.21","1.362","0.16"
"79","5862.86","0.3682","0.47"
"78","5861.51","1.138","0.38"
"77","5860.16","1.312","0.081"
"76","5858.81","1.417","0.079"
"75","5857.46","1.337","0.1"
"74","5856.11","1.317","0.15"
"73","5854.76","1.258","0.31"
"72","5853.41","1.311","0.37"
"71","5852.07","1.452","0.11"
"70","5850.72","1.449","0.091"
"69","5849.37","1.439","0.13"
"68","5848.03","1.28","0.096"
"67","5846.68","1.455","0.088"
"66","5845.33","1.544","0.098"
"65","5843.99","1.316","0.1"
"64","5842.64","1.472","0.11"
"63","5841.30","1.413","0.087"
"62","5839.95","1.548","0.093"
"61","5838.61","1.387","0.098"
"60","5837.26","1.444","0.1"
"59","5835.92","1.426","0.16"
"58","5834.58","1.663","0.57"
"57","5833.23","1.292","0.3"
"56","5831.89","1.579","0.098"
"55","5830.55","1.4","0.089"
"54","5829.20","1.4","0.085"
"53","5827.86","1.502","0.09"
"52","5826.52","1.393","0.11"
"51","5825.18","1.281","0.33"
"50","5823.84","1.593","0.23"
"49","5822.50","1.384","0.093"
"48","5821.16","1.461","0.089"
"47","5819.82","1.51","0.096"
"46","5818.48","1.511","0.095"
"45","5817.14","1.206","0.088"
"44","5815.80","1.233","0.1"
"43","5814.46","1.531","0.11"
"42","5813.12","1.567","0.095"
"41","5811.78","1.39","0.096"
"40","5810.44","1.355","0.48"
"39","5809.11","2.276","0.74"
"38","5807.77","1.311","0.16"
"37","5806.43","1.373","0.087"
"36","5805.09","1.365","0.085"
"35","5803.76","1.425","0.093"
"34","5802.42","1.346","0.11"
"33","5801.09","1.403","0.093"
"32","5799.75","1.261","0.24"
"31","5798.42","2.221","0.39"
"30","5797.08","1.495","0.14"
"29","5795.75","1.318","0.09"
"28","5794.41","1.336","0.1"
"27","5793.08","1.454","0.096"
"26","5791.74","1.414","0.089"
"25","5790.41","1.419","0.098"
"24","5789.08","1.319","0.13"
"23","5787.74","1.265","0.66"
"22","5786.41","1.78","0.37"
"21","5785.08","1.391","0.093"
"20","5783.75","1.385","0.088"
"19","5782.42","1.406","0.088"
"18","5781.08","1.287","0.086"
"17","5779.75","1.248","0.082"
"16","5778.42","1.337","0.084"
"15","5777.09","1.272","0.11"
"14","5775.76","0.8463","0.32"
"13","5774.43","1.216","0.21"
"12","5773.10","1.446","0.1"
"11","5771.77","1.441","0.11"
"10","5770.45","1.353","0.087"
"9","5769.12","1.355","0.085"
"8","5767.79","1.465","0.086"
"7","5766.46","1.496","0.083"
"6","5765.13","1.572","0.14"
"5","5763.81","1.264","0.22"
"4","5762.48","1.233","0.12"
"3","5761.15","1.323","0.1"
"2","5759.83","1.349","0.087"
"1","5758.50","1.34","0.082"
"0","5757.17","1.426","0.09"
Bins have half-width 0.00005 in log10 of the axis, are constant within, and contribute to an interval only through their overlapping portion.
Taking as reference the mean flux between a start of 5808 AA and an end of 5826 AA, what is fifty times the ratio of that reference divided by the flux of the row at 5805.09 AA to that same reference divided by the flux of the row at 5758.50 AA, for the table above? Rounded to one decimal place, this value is 49.1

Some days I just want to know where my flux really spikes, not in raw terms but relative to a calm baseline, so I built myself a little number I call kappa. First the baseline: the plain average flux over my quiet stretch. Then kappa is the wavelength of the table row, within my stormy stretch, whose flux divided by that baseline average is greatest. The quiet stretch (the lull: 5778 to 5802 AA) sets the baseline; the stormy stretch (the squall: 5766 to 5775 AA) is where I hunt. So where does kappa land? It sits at 5766.46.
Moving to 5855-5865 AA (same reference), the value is 5858.81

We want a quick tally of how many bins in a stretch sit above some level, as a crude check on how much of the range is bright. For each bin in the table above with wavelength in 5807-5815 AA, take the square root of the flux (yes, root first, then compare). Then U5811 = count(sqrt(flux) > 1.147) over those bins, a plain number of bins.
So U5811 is 5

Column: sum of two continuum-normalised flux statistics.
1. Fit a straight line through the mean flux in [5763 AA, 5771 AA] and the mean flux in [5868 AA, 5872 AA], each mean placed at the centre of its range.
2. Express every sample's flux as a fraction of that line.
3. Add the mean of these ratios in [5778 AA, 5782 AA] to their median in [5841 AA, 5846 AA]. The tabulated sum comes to 1.93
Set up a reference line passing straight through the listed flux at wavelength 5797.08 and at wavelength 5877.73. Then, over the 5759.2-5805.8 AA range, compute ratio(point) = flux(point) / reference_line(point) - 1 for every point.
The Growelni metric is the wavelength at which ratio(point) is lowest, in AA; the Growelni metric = 5775.76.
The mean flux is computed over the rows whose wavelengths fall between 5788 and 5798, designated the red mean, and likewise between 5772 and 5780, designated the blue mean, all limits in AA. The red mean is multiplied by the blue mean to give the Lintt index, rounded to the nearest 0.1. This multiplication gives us 1.7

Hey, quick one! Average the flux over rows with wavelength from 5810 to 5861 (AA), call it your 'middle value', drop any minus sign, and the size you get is 1.42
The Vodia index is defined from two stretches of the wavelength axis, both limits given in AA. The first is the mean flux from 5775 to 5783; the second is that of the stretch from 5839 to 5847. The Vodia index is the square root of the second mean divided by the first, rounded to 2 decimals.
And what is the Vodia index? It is 1.09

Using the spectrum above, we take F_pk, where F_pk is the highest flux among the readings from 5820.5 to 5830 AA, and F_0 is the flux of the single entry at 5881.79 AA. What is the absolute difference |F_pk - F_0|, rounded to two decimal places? 0.34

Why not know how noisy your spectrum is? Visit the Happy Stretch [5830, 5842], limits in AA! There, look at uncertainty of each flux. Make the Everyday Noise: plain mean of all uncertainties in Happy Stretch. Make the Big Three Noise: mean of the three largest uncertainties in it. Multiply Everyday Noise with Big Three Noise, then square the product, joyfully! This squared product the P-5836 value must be 0.0037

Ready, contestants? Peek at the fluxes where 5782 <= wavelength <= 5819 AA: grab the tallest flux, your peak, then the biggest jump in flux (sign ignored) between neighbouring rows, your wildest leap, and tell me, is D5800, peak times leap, 2.2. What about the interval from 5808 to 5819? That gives 2.1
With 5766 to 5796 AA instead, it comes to 0.9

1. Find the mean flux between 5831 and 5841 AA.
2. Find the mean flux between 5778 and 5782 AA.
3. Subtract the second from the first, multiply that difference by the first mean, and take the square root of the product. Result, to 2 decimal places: 0.52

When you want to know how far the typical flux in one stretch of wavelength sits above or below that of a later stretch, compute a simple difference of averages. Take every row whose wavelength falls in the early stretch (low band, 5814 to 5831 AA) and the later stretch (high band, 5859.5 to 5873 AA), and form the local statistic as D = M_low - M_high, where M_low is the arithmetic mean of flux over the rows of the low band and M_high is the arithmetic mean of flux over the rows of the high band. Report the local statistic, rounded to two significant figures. 0.16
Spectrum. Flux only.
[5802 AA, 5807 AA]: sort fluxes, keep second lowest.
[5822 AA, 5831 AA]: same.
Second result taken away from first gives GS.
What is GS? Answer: -0.02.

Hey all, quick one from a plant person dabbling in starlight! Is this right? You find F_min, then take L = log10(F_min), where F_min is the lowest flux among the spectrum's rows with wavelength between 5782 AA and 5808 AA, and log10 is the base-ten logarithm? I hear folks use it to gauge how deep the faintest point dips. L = 0.10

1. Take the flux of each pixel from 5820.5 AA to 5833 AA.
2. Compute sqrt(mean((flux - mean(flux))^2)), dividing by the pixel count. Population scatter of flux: 0.09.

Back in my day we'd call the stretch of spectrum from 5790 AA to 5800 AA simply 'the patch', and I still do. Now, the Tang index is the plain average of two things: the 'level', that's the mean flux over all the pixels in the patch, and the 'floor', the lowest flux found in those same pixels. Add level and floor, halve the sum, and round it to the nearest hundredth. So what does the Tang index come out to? 1.38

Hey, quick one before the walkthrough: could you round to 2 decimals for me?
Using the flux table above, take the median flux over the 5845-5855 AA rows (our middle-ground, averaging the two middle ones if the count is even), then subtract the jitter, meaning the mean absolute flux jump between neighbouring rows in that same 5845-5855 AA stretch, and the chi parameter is 1.35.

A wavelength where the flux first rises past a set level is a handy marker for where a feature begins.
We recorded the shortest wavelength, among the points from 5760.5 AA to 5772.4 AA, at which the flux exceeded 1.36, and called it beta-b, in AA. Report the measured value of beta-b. 5765.13 AA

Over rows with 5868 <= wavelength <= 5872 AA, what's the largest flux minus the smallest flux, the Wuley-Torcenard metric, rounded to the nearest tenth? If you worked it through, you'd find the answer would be 0.1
